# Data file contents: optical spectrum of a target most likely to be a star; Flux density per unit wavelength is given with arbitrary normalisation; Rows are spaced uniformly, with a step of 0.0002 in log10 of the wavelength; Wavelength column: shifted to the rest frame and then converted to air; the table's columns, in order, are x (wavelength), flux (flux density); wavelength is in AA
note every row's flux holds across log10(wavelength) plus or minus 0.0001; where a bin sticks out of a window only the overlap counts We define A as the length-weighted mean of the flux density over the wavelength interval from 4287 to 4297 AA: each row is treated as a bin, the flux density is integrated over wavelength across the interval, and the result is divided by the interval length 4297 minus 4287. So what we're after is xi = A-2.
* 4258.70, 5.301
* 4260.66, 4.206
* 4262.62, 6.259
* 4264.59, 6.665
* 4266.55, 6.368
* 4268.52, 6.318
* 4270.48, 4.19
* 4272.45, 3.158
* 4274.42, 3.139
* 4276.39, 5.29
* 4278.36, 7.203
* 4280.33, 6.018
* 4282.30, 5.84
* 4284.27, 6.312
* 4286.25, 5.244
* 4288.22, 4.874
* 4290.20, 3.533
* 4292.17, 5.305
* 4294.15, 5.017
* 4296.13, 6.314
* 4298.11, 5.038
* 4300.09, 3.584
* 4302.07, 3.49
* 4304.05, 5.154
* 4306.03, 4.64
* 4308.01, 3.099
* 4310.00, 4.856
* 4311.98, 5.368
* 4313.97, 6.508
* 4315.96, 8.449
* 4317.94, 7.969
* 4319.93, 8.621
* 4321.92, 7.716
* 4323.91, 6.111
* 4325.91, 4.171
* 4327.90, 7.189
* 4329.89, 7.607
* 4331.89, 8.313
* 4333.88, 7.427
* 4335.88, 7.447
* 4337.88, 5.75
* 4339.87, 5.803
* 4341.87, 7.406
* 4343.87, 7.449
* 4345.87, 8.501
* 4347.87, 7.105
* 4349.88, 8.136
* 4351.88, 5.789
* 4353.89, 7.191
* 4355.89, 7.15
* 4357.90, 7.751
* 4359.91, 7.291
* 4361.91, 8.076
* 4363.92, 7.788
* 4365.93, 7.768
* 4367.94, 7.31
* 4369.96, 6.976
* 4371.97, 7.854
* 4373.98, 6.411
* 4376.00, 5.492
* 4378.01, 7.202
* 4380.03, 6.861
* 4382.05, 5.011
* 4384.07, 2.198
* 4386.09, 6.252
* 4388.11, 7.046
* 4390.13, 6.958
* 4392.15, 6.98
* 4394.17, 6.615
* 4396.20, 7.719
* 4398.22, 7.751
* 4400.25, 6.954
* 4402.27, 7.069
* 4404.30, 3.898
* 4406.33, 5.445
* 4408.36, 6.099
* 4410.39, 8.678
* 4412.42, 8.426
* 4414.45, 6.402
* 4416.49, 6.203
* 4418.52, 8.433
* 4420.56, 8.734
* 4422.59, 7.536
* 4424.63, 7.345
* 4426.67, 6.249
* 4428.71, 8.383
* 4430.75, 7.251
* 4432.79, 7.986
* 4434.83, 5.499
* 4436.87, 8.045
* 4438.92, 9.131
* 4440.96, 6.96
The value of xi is 3.0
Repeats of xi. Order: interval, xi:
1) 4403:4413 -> 4.4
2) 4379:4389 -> 3.5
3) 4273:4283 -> 3.4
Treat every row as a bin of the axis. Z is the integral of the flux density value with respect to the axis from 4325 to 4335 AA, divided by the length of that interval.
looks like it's 7.0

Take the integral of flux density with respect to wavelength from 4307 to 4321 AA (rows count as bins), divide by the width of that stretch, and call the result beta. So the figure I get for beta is 6.4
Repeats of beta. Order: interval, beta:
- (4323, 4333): 6.7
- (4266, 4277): 4.7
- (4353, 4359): 7.4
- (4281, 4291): 5.2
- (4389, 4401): 7.2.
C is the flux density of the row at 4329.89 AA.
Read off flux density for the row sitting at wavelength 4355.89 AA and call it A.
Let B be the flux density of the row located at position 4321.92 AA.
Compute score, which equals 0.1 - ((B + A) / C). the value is -1.85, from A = 7.15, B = 7.716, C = 7.607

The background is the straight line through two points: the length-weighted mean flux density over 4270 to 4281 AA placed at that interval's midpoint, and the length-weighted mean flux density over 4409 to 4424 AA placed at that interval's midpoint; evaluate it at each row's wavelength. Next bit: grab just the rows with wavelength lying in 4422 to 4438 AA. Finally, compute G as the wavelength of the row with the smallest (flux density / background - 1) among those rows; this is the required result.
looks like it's 4434.83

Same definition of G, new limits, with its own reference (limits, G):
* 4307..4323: 4308.01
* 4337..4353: 4351.88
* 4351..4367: 4351.88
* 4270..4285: 4274.42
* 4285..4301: 4300.09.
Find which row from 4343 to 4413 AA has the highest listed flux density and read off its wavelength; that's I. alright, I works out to 4410.39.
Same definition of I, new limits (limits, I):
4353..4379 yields 4361.91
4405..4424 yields 4420.56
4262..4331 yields 4319.93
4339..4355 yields 4345.87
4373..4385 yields 4378.01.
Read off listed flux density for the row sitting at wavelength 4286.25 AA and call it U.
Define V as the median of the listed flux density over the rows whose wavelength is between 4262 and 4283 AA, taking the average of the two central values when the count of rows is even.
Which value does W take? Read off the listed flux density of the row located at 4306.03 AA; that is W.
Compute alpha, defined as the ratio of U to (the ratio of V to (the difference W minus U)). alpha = -0.5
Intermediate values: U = 5.244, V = 6.0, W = 4.64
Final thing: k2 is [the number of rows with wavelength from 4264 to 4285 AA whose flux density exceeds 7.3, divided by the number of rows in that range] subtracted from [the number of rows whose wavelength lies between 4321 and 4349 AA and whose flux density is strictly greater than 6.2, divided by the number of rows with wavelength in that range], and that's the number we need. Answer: 0.71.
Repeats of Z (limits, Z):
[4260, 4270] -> 5.9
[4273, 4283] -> 5.4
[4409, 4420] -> 7.6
